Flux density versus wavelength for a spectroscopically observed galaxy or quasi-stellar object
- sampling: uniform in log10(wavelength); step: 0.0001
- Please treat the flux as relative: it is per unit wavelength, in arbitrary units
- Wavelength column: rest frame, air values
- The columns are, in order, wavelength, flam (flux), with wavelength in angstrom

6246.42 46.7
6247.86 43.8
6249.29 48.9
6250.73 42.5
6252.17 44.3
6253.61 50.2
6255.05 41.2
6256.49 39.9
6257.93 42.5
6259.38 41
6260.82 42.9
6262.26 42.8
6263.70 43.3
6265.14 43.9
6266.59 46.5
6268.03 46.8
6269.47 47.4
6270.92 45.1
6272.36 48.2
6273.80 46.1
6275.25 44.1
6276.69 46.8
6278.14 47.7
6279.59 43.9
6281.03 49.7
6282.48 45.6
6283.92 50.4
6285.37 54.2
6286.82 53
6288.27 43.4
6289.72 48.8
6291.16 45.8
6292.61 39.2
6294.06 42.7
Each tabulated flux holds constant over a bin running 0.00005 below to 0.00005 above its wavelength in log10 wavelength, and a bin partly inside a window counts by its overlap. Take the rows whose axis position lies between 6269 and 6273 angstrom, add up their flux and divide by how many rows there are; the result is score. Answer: 46.9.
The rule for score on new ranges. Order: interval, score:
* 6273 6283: 46.3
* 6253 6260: 43.0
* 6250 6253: 43.4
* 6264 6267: 45.2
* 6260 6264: 43.0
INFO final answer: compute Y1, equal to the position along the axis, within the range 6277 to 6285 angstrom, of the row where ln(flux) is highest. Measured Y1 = 6283.92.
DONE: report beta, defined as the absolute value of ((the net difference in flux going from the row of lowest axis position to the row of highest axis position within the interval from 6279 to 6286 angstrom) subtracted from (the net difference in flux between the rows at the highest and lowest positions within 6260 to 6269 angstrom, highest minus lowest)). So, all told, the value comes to 6.4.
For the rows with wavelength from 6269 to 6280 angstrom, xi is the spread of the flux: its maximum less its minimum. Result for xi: 4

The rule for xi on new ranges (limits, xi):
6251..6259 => 10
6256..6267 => 7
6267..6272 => 2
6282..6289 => 11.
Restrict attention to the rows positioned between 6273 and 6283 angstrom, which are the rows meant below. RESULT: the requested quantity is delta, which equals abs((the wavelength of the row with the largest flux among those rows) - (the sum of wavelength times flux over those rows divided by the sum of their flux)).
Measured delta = 2.9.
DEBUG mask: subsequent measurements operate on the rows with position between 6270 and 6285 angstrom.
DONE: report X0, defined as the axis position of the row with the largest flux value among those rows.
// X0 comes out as 6283.92 angstrom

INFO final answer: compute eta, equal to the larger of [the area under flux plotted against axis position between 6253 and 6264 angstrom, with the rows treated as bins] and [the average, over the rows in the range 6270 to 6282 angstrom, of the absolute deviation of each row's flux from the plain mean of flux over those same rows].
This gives 472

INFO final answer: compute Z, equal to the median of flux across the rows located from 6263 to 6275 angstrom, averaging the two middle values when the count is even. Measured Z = 46.3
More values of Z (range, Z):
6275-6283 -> 46.2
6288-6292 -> 45.8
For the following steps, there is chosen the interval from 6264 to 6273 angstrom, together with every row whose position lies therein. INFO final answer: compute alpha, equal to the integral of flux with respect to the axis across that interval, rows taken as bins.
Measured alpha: 415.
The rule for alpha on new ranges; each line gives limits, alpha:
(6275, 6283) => 372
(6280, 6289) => 443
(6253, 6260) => 300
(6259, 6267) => 347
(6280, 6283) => 142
